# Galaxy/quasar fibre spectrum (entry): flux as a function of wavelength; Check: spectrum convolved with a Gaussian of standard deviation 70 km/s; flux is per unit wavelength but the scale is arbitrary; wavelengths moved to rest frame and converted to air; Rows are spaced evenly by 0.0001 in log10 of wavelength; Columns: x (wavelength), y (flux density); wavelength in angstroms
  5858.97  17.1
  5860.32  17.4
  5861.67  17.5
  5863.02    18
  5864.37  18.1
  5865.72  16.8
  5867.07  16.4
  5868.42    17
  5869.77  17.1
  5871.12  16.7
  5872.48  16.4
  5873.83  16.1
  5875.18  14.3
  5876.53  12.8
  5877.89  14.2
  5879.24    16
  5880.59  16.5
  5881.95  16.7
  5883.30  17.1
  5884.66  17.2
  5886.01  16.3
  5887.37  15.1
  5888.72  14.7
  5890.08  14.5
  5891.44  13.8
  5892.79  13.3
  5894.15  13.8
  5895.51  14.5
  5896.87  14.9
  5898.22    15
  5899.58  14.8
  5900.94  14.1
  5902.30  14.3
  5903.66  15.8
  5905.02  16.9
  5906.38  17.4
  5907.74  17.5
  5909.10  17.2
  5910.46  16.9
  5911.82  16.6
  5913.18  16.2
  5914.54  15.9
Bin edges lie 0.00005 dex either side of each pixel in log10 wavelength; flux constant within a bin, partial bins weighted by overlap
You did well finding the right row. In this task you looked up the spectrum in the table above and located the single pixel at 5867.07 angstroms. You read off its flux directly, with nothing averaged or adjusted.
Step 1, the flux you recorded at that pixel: 16.4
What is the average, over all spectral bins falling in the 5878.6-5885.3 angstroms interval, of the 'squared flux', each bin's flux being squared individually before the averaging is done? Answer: 279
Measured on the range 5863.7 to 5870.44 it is 292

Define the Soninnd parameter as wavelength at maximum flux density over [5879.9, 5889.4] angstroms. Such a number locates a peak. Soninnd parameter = 5884.66 angstroms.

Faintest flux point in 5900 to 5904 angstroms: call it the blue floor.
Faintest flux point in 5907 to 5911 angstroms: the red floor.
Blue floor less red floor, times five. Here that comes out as -14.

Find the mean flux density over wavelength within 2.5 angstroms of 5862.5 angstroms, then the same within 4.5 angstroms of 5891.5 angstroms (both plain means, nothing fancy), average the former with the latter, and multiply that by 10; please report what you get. 160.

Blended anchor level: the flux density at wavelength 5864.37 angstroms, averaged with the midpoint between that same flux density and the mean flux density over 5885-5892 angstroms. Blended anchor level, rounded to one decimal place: 17.3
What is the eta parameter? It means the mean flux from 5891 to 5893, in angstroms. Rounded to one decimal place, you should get 13.6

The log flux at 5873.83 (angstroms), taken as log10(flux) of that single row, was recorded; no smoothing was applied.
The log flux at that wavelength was 1.21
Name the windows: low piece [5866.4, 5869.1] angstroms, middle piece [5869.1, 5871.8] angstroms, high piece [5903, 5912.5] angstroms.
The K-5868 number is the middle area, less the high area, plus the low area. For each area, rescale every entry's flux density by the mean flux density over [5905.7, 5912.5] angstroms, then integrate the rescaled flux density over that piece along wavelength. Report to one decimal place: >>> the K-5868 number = -4.1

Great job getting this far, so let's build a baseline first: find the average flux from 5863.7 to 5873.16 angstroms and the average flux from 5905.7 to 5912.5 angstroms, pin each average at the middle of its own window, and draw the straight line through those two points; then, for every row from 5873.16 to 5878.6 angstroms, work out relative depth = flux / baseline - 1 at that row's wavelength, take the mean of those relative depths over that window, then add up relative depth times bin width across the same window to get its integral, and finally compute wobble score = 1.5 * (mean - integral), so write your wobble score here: 1.02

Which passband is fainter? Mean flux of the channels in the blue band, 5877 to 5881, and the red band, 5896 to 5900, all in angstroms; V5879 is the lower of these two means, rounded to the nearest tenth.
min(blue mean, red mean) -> 14.9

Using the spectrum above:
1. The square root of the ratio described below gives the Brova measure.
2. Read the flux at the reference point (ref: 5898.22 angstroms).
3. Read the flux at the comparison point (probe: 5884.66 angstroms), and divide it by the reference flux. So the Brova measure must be 1.07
